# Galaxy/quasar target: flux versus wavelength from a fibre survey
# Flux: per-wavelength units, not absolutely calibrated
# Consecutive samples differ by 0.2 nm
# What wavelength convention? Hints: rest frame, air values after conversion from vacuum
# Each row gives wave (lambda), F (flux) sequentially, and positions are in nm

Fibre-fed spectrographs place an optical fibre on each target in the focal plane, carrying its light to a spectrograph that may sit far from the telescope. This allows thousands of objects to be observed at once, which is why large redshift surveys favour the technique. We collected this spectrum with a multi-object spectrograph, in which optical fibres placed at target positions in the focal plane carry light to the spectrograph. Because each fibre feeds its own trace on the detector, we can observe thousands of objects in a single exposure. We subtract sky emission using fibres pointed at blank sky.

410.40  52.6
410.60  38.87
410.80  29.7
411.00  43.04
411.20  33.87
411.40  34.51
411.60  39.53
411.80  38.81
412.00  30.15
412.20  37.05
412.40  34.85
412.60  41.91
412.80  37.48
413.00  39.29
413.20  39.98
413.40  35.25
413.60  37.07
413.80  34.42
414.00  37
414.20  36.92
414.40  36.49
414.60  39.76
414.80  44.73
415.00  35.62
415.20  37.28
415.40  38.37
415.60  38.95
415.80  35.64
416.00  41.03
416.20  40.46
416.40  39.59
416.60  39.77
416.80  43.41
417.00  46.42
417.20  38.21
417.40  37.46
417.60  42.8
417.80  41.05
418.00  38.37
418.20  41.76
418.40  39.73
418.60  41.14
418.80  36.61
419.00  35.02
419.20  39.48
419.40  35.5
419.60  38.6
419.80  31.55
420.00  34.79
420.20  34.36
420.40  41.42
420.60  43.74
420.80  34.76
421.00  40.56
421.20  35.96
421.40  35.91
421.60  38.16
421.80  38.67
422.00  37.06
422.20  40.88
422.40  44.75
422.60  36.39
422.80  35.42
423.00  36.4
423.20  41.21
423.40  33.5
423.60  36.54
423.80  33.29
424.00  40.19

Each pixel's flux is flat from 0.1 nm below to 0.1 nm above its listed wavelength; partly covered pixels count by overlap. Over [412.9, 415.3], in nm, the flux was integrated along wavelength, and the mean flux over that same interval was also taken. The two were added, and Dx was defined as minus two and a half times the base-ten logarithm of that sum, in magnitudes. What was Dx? -5.27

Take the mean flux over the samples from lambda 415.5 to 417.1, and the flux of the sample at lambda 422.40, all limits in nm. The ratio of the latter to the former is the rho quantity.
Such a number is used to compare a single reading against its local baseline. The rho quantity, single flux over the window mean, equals 1.10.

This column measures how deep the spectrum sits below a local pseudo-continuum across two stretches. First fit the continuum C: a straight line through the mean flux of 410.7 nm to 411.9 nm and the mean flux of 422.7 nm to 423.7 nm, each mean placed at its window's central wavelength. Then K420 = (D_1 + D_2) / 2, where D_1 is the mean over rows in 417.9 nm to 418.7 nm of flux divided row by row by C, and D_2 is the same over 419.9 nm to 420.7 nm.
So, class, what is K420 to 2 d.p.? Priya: 1.08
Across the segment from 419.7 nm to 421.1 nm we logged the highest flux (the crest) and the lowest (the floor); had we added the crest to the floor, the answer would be 75.3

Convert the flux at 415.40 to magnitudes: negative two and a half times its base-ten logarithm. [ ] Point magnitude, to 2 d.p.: -3.96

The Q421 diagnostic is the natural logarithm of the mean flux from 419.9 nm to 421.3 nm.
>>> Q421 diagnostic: 3.64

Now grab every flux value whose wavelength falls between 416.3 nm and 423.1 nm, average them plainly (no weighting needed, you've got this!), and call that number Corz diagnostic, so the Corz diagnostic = 38.7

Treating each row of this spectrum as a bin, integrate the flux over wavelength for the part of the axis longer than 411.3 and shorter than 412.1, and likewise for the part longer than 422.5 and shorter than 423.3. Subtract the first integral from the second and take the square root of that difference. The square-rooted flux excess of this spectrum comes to 1.1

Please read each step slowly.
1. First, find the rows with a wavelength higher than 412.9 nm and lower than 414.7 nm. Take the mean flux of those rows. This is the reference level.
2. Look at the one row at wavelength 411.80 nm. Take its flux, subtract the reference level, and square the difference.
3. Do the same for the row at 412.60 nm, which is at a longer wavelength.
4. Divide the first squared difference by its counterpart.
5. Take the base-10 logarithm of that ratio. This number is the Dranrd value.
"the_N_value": -1.0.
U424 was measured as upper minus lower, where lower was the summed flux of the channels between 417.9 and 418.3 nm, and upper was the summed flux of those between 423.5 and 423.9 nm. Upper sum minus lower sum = -10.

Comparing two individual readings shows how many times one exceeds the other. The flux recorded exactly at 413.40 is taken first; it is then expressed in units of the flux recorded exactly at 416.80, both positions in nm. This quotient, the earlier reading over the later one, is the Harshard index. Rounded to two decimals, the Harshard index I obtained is 0.81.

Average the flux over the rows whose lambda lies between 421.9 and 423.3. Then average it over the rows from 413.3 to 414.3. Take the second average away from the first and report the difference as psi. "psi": 3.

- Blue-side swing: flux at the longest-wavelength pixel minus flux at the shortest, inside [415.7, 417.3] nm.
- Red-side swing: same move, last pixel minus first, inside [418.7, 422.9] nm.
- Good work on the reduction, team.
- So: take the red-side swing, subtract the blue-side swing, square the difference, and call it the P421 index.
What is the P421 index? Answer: 14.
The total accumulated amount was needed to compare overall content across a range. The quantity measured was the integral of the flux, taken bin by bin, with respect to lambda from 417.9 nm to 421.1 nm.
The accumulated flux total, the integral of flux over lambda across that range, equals 121.5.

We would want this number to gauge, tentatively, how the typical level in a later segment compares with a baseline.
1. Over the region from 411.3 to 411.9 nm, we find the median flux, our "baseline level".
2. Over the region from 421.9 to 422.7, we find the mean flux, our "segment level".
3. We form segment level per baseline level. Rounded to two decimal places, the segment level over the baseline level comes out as 1.02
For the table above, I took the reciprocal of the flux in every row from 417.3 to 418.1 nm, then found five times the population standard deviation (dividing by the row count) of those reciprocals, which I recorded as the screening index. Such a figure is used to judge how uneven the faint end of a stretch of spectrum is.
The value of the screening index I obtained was 0.007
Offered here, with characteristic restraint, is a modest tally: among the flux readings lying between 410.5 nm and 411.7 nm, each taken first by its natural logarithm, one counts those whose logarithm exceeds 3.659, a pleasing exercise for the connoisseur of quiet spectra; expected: 3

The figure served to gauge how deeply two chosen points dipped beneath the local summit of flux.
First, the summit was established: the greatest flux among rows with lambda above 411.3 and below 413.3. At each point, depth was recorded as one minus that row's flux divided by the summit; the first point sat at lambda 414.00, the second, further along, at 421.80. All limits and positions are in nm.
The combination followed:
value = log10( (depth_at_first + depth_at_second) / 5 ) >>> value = -1.41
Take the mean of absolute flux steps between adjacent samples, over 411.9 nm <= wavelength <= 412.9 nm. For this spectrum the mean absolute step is 5.1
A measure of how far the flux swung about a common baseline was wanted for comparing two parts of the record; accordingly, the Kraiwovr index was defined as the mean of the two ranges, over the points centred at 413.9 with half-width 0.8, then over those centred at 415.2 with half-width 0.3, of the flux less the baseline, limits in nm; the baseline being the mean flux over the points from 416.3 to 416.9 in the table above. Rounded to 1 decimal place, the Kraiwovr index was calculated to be 4.2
